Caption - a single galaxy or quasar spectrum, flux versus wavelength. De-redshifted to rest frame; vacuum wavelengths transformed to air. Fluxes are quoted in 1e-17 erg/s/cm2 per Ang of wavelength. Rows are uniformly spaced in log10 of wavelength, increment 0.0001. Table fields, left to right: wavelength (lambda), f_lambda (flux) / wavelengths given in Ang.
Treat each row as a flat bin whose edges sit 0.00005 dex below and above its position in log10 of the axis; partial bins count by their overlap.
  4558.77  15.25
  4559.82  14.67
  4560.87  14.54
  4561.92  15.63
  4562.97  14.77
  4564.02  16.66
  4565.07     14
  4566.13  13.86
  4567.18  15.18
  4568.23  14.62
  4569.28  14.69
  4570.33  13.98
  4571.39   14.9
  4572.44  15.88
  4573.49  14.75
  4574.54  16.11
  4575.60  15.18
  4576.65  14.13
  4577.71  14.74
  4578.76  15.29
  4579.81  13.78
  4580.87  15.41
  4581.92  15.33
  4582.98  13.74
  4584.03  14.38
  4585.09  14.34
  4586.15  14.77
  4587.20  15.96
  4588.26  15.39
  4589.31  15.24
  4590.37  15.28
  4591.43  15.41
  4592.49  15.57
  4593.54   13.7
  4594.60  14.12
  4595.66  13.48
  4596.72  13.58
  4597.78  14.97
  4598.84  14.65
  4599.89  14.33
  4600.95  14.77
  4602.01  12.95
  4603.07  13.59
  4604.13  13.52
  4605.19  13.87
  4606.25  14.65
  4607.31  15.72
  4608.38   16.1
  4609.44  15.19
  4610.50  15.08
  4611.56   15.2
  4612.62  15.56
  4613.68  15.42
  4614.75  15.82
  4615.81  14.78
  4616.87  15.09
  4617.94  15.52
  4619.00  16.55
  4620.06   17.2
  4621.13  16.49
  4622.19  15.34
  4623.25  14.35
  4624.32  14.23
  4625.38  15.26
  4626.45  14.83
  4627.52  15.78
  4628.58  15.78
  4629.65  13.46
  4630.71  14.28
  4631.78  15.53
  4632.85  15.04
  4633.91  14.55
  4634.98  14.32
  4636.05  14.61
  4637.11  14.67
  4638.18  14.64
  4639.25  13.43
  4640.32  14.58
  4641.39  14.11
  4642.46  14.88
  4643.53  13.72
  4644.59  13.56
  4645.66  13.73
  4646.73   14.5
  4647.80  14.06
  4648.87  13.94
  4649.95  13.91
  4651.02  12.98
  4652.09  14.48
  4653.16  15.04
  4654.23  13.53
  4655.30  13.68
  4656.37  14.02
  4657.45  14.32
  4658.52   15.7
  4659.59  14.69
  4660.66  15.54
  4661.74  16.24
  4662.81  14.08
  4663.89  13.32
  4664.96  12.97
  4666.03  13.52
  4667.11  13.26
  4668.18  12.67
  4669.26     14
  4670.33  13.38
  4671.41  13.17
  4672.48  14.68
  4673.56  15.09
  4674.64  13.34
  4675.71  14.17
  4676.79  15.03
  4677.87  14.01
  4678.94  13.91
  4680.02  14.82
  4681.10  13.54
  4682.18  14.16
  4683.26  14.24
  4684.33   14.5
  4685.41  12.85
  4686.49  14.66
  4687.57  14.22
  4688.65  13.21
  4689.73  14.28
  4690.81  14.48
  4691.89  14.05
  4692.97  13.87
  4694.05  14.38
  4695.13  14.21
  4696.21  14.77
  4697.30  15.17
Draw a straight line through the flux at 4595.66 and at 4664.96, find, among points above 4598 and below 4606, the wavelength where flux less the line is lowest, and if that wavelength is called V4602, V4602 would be 4602.01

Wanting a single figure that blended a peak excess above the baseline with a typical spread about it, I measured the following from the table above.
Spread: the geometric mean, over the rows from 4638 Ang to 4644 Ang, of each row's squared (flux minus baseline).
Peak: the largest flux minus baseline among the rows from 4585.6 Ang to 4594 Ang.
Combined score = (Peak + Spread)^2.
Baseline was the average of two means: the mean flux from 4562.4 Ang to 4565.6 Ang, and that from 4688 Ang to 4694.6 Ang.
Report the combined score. 2.0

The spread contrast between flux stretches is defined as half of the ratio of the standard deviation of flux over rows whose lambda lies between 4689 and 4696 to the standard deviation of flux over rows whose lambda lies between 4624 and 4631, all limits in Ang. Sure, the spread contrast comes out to 0.13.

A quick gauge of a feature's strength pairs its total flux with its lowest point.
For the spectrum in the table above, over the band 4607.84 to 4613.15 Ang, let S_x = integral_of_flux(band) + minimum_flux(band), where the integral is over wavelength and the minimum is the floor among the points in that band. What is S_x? 97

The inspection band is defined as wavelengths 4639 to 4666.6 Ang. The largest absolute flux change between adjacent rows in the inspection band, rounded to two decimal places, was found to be 2.16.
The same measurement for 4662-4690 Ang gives 1.81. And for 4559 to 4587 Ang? 2.66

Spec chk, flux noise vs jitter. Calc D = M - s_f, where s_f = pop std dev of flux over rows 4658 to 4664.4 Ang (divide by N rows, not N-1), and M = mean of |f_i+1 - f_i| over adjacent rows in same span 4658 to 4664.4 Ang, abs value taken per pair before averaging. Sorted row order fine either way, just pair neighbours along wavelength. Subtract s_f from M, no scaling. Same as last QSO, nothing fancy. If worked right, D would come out 0.092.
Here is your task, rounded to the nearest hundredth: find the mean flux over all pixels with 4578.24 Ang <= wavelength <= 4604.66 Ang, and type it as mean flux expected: 14.54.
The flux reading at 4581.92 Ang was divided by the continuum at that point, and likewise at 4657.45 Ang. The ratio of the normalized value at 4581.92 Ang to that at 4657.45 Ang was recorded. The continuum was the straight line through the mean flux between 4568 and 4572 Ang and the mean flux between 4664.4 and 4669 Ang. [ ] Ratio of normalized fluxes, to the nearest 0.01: 0.99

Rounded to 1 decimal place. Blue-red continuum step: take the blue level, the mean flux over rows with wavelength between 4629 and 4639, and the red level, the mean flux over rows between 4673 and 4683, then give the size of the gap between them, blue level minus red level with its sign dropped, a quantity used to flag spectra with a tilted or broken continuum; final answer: 0.3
